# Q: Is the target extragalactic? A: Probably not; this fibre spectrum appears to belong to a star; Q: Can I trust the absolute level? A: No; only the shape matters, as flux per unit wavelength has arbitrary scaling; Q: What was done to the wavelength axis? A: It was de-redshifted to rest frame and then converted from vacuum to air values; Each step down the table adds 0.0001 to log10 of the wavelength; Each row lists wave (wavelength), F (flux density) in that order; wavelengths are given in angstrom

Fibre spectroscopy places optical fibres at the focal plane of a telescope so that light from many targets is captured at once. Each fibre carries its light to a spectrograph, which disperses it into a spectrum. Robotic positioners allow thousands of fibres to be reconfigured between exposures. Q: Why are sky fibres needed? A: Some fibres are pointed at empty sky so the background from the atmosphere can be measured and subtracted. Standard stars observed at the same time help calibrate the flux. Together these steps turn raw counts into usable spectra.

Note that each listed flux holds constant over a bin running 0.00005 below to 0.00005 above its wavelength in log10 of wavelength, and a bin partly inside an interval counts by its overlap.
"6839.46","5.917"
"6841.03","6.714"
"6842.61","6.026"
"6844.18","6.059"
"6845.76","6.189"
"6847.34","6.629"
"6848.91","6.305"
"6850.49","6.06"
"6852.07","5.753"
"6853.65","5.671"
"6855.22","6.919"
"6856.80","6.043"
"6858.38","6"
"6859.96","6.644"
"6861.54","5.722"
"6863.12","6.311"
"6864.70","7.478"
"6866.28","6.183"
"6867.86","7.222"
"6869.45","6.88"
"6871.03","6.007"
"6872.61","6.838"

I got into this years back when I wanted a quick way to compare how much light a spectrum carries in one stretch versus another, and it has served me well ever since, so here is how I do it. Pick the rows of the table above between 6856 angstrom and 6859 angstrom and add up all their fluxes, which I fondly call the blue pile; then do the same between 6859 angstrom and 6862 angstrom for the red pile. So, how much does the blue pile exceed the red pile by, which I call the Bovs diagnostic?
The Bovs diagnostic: -0.32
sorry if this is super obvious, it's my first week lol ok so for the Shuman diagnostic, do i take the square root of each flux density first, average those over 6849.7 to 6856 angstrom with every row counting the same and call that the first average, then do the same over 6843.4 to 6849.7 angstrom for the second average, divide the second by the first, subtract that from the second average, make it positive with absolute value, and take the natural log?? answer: 0.40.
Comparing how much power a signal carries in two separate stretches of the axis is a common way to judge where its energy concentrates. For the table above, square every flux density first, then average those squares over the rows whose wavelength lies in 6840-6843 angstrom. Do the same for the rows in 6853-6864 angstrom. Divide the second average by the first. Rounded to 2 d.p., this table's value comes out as 0.95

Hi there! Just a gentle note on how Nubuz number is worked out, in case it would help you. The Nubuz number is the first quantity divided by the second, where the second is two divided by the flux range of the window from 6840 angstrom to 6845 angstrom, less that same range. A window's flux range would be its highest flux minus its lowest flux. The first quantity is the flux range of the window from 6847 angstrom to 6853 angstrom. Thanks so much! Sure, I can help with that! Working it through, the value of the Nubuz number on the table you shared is 0.39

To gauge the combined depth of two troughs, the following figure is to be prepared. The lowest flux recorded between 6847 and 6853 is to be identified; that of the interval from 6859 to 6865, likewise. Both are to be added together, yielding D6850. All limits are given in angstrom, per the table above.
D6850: 11.5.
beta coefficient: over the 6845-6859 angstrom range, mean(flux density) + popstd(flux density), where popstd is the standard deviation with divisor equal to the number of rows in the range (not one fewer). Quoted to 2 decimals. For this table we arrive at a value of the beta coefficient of 6.55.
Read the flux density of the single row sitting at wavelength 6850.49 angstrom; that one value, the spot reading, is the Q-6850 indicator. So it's 6.06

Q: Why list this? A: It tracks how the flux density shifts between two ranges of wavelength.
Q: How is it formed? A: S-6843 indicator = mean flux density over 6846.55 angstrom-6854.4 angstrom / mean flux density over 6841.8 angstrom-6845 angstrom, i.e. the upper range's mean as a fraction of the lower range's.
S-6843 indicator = 1.01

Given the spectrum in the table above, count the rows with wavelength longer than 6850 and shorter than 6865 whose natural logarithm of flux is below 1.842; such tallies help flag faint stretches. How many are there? 6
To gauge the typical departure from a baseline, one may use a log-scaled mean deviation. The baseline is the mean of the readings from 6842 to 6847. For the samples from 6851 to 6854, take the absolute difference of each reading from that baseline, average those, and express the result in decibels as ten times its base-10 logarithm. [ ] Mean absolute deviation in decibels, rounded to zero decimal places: -4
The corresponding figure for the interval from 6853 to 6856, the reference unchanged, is -2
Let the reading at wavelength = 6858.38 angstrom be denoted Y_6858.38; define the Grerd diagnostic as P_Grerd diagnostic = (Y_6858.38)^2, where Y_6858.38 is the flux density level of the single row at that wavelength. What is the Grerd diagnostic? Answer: 36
